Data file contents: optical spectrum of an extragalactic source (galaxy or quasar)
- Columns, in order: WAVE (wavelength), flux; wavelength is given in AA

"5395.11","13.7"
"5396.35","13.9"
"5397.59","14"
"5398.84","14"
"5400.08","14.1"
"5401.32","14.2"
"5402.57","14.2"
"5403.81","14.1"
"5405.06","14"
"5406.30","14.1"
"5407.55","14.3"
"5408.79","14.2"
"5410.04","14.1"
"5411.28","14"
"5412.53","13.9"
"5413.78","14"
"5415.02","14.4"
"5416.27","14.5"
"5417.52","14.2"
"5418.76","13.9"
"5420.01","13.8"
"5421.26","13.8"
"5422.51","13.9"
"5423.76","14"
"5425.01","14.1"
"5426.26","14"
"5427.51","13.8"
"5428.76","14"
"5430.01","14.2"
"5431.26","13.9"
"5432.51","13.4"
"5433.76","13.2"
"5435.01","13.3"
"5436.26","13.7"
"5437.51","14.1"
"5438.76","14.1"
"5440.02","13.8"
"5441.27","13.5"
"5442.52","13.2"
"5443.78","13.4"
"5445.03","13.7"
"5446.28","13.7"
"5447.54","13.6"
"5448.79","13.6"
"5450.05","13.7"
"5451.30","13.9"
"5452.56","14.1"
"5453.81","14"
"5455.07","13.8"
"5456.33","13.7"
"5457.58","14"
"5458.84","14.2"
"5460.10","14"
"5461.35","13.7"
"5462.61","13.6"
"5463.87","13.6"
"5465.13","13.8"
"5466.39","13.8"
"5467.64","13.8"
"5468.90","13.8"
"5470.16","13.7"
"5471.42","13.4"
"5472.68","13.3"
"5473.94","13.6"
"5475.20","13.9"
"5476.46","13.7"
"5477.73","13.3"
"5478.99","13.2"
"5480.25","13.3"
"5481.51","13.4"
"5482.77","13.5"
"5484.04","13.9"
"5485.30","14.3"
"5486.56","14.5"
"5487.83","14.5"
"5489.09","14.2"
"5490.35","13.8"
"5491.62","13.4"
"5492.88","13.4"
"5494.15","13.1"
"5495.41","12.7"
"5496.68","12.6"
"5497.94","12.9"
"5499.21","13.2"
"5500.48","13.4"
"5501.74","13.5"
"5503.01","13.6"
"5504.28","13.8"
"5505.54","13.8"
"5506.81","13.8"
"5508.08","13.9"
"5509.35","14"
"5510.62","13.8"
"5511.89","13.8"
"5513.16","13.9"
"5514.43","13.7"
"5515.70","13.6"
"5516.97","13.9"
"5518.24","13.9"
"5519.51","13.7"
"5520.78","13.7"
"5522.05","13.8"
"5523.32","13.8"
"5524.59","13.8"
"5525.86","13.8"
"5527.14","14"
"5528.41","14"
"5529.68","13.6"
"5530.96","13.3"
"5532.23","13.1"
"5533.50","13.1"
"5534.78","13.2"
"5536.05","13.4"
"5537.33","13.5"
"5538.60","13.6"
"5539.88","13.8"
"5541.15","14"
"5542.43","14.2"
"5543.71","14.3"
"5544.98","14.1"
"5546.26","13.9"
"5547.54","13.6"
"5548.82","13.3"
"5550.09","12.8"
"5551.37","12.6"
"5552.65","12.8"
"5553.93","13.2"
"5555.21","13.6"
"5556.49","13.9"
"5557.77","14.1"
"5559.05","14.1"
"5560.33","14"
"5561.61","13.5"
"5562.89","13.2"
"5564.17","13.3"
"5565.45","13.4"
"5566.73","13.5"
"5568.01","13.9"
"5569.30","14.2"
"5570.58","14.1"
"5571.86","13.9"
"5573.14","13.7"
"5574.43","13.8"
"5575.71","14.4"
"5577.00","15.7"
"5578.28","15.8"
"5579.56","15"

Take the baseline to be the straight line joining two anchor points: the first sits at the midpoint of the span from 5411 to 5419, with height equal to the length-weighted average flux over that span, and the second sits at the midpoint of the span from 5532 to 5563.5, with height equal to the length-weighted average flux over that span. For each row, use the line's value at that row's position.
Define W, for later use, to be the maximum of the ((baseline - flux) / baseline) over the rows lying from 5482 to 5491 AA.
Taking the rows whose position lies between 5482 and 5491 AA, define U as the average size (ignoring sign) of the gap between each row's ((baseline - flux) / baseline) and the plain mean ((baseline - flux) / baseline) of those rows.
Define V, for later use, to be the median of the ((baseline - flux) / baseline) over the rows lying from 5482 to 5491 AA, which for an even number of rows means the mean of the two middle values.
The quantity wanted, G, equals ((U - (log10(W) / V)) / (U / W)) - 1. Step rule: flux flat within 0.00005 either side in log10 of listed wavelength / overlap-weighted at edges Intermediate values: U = 0.023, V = -0.027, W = 0.03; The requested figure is -65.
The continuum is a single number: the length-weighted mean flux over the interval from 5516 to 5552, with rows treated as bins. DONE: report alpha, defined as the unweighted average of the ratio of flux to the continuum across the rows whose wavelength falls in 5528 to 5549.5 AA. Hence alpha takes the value 1.00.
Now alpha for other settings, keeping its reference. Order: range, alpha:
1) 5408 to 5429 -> 1.03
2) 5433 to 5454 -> 1.00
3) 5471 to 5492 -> 1.01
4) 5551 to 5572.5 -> 1.00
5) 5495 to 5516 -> 0.99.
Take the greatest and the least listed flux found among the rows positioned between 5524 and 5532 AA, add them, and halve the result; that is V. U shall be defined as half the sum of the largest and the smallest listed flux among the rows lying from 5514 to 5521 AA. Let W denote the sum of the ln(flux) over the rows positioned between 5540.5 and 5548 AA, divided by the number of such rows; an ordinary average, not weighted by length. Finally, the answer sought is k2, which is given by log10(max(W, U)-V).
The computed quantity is -1.0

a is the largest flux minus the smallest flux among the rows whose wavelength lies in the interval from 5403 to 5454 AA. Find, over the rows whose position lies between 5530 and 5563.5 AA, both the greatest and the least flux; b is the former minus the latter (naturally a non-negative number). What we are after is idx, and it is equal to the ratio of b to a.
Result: 1.31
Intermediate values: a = 1.3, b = 1.70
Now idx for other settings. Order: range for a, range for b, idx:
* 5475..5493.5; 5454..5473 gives 0.69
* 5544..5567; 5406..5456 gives 0.87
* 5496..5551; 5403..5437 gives 0.76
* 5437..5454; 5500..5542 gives 1.00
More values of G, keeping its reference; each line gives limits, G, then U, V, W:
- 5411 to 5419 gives 198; 0.015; 0.011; 0.02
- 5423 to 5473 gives 312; 0.015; 0.016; 0.06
